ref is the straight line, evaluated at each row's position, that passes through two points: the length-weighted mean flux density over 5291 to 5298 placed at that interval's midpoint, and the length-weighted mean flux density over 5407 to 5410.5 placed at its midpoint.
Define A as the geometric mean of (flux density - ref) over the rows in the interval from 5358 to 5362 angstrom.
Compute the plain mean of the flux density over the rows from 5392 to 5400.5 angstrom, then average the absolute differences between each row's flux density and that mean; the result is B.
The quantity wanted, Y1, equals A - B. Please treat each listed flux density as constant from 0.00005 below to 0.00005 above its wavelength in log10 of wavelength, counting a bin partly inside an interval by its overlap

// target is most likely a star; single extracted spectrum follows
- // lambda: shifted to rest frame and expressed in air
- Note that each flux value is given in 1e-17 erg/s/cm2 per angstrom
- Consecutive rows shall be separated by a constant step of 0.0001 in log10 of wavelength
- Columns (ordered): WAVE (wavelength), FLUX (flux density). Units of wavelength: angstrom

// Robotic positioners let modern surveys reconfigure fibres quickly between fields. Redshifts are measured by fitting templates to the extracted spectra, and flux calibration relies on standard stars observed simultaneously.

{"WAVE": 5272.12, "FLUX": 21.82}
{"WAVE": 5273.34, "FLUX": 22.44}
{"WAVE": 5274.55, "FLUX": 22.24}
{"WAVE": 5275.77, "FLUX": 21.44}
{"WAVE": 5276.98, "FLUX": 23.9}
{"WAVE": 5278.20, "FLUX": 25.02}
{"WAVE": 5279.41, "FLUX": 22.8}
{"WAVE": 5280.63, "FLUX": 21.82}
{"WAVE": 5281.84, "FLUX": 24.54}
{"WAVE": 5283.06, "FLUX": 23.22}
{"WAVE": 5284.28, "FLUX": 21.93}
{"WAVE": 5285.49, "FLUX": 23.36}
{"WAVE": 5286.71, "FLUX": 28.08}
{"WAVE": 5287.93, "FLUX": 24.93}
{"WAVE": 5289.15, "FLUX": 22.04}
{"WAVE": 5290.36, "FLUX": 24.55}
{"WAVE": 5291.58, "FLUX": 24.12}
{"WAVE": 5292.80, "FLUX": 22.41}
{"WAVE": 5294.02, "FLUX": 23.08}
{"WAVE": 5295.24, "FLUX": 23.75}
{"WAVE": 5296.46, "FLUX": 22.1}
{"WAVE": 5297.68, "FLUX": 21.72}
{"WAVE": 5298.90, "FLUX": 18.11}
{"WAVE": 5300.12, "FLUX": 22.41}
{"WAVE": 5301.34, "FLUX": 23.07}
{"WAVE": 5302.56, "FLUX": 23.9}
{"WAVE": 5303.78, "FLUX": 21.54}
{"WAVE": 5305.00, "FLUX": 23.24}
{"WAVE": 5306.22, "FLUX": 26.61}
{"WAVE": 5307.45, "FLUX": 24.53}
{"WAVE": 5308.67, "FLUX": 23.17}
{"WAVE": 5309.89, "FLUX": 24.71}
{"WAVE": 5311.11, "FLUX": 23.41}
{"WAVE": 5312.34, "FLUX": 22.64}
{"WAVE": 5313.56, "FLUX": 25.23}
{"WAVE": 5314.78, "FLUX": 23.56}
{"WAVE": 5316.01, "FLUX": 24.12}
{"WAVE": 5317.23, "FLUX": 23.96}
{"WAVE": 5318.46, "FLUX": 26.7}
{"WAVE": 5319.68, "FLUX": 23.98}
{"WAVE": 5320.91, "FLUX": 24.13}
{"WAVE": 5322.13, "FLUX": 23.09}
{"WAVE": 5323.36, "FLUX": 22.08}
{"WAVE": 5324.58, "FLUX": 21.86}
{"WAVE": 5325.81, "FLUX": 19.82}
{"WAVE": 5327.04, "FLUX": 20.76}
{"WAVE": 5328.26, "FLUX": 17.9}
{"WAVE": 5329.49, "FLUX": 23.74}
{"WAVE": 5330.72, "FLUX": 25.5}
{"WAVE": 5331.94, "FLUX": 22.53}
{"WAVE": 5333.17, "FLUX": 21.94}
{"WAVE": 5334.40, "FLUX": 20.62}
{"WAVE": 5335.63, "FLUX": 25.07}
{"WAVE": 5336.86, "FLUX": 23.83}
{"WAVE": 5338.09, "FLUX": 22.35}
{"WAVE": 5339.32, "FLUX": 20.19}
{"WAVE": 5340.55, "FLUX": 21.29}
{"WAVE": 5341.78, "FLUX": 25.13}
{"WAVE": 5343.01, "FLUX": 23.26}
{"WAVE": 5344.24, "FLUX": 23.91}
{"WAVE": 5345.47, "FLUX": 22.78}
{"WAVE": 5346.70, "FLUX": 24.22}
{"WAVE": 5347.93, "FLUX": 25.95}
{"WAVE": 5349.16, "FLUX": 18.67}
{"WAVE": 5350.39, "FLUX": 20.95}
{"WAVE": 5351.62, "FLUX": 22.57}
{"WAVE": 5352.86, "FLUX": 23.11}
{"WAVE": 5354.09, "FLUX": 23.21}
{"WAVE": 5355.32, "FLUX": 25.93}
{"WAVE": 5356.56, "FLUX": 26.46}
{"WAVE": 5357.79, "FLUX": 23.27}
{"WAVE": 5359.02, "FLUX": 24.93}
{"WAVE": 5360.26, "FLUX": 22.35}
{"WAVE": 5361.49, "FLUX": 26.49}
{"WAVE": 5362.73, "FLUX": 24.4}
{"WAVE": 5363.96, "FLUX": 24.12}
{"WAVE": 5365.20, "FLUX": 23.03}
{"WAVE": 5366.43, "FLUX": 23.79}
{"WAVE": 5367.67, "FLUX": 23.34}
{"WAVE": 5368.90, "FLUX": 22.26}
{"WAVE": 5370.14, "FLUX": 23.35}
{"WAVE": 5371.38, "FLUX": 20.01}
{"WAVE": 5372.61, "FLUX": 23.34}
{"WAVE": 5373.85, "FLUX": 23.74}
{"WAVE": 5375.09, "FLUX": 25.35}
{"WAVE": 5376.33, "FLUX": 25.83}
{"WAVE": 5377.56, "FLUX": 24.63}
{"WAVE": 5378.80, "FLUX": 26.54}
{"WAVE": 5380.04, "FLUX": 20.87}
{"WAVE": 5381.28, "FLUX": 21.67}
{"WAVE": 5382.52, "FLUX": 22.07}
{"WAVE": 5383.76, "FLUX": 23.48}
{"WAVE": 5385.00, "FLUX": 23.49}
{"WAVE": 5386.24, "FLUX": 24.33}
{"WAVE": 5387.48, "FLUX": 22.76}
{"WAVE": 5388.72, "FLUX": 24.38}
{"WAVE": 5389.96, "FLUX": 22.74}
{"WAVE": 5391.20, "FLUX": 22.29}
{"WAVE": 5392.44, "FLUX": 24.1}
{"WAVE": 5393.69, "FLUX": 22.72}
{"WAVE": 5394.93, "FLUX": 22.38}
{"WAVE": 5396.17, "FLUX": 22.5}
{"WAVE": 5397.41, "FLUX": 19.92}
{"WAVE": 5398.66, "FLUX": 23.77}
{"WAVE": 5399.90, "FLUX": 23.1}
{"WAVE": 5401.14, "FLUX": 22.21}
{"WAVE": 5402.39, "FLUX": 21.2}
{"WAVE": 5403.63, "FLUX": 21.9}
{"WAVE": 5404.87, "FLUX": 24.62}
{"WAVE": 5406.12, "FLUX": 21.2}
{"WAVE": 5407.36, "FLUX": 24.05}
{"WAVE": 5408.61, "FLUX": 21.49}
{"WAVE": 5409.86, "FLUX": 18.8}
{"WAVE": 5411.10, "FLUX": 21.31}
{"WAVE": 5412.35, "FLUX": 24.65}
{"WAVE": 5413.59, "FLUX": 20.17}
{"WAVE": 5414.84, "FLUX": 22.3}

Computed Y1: 0.9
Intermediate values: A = 1.8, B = 0.89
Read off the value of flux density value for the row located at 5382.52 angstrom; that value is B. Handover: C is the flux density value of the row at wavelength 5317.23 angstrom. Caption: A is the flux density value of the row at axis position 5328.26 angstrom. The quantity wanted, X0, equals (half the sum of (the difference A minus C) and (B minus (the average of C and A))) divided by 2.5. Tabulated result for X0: -0.98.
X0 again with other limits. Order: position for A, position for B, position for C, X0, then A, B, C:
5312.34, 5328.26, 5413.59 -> -0.21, 22.64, 17.9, 20.17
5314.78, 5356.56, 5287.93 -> 0.17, 23.56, 26.46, 24.93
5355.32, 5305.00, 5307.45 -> -0.12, 25.93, 23.24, 24.53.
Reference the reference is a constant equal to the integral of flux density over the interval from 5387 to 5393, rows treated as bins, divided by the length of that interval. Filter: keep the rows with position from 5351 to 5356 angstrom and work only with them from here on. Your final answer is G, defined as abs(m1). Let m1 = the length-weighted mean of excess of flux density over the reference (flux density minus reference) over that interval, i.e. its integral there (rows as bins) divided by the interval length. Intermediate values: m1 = 0.46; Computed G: 0.5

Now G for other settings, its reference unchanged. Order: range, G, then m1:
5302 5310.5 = 0.7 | 0.68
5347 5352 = 1.1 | -1.13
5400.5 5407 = 1.0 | -0.97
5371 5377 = 0.5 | 0.54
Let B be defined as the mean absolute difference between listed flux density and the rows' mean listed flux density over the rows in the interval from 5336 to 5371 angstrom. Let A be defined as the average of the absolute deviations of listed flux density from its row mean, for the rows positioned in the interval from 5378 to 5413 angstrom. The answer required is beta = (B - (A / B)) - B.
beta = -0.95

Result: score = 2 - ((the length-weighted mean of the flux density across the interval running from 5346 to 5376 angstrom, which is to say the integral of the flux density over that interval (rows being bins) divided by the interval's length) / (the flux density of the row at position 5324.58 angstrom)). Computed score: 0.92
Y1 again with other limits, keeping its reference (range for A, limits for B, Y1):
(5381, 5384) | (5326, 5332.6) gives -1.9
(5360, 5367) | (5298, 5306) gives 0.2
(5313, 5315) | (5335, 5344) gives 0.1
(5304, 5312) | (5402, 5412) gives -0.1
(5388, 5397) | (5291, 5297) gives 0.7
